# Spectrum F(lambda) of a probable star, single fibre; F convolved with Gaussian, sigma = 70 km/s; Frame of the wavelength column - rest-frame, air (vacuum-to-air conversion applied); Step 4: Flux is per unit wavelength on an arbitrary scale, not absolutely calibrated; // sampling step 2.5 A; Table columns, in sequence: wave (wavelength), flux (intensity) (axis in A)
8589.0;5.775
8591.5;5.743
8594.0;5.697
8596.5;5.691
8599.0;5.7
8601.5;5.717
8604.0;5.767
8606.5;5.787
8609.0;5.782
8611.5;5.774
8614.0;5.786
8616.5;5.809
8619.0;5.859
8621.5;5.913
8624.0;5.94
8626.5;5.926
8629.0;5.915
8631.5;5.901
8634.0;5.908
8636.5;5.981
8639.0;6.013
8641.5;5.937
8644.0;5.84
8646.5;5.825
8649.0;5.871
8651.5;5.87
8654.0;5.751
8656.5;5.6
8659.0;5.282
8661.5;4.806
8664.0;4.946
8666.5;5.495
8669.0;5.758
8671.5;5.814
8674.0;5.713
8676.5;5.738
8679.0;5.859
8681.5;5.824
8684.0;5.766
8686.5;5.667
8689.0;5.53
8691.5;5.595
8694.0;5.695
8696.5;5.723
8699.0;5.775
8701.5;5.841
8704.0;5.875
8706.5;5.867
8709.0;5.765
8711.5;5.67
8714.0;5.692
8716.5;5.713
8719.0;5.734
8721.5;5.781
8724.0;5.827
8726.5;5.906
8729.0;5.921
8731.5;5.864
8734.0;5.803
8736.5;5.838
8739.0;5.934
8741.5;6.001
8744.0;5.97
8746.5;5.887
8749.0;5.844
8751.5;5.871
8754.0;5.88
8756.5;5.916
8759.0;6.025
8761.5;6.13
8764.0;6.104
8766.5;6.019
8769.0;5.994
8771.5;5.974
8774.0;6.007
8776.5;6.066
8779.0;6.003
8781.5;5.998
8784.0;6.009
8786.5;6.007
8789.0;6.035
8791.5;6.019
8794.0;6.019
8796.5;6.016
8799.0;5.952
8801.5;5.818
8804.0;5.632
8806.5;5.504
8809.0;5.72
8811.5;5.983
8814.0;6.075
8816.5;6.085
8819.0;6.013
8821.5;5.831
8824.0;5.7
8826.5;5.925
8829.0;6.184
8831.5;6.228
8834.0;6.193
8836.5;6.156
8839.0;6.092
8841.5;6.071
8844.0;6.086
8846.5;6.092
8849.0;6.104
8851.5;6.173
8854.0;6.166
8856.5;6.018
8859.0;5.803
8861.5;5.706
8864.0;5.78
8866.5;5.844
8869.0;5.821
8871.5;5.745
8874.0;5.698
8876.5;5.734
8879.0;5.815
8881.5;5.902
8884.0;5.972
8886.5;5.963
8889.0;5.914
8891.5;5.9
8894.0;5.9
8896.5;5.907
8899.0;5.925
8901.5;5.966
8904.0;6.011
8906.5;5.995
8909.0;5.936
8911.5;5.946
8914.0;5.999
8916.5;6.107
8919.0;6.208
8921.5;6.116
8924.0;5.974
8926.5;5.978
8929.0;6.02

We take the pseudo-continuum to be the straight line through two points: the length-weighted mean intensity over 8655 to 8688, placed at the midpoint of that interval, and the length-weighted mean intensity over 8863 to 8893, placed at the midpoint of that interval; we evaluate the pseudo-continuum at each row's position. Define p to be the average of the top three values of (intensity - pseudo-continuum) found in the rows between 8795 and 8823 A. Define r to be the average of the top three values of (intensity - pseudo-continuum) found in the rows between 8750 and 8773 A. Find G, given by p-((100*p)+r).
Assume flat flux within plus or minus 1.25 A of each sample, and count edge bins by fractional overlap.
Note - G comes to -31.2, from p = 0.311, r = 0.40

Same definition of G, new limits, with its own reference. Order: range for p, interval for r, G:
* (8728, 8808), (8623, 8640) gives -41.0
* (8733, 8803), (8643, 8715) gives -40.8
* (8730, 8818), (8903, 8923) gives -40.7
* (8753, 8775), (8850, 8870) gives -40.2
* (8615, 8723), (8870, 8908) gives -46.6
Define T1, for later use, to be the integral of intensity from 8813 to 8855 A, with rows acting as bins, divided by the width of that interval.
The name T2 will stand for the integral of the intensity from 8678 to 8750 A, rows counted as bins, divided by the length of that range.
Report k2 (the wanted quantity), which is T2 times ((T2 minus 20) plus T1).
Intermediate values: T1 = 6.07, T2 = 5.80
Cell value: -47.2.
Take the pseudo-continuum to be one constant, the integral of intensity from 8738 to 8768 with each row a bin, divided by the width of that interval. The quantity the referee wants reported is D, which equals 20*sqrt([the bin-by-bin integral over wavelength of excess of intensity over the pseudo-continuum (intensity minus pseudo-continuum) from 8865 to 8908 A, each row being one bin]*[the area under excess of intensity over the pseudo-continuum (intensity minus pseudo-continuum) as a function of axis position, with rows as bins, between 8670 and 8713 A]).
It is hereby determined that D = 115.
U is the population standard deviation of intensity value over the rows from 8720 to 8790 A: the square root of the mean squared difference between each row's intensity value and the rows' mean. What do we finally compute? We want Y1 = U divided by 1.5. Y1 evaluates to 0.06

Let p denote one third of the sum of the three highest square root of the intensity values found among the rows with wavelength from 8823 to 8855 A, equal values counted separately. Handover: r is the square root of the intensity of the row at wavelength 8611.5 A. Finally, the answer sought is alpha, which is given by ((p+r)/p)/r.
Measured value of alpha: 0.818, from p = 2.49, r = 2.40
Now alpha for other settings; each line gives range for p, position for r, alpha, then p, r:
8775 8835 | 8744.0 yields 0.811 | 2.49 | 2.44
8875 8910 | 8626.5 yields 0.819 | 2.45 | 2.43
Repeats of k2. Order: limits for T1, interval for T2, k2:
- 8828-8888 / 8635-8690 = -47.4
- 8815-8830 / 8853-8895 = -48.0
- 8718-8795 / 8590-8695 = -47.7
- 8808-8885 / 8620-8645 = -48.1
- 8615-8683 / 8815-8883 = -49.4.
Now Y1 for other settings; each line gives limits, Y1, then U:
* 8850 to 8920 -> 0.09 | 0.134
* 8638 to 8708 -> 0.18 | 0.269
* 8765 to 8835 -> 0.11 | 0.161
